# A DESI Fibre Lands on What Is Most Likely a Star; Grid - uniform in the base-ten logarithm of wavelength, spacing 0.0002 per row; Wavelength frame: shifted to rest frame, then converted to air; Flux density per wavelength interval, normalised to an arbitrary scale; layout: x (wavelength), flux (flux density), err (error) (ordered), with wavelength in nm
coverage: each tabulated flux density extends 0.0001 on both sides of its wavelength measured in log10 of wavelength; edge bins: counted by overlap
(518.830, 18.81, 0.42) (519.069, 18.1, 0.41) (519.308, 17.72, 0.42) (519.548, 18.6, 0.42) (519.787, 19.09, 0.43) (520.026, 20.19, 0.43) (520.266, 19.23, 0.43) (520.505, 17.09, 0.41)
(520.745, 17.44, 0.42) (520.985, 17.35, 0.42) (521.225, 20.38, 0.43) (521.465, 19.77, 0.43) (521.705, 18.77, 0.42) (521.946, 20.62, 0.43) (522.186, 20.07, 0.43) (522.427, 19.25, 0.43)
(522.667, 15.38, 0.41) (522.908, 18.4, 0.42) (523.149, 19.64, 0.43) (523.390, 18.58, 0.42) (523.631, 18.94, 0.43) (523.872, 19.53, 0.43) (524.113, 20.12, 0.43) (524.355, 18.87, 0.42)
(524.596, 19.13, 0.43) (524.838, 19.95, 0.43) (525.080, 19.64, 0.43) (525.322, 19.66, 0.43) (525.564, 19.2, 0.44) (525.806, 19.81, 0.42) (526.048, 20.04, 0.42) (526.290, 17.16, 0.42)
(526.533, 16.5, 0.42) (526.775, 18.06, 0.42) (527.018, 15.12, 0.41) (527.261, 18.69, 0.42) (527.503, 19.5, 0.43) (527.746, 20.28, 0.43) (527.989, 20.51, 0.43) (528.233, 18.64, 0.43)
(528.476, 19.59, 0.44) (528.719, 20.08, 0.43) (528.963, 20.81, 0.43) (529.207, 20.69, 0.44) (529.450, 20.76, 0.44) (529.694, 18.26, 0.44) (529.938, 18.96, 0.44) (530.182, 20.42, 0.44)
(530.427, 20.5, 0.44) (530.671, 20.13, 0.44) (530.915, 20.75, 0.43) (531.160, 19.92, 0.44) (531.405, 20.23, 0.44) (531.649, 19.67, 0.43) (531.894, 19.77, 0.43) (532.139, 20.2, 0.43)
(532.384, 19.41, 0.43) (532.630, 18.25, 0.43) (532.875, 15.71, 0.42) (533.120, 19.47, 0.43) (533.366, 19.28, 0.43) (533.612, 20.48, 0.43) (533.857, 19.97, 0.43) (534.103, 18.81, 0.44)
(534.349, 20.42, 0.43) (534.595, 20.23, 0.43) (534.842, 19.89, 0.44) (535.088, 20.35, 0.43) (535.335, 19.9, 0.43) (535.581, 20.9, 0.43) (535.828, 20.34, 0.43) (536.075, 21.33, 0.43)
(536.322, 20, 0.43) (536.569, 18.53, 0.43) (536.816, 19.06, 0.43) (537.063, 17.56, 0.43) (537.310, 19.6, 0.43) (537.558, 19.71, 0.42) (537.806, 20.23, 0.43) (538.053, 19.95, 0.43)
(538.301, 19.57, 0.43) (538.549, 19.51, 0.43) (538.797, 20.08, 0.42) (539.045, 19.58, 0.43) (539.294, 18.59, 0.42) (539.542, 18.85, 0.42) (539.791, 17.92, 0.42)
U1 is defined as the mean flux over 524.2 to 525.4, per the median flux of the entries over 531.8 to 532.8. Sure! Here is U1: 0.99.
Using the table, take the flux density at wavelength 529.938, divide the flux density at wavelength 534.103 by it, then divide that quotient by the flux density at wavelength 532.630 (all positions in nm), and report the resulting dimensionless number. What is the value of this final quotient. 0.054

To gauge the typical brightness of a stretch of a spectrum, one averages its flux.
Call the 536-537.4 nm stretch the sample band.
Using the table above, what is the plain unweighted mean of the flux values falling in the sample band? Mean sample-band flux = 19.3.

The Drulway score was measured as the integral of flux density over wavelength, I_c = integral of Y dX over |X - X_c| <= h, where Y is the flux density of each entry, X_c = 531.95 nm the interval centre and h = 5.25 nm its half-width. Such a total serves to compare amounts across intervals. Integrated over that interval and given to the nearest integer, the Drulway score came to 206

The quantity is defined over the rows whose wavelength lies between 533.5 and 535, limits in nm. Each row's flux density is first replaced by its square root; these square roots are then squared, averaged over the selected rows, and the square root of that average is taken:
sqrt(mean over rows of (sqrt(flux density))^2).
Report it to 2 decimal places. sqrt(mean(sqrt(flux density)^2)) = 4.47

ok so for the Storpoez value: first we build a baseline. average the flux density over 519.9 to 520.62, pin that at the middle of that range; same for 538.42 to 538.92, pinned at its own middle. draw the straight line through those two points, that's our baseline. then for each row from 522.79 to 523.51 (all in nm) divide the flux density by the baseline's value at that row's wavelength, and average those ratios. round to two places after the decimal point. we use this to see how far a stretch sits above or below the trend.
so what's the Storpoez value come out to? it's 0.99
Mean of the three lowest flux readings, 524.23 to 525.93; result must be 19.1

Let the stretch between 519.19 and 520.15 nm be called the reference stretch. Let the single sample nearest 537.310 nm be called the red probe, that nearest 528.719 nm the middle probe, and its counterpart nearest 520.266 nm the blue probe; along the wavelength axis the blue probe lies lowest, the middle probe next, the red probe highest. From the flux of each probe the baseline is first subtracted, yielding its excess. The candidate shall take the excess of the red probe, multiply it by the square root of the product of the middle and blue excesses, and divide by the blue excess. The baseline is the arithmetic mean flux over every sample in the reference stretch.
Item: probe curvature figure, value 1.3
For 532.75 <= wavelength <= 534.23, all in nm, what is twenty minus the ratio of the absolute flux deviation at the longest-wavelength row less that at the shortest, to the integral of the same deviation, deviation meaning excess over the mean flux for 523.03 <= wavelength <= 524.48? 22.1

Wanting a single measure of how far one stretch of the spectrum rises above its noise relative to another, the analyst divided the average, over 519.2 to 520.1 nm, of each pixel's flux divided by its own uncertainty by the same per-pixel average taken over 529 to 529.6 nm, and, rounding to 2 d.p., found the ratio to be 0.94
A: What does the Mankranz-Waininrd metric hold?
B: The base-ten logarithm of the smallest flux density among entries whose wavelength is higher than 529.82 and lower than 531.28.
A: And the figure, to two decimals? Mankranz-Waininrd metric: 1.28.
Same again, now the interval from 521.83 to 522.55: 1.28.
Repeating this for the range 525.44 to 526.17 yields 1.28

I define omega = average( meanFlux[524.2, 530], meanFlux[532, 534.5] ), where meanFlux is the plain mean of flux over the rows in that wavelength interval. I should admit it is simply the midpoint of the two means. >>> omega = 19.2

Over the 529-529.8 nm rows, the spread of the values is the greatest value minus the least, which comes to 2.5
